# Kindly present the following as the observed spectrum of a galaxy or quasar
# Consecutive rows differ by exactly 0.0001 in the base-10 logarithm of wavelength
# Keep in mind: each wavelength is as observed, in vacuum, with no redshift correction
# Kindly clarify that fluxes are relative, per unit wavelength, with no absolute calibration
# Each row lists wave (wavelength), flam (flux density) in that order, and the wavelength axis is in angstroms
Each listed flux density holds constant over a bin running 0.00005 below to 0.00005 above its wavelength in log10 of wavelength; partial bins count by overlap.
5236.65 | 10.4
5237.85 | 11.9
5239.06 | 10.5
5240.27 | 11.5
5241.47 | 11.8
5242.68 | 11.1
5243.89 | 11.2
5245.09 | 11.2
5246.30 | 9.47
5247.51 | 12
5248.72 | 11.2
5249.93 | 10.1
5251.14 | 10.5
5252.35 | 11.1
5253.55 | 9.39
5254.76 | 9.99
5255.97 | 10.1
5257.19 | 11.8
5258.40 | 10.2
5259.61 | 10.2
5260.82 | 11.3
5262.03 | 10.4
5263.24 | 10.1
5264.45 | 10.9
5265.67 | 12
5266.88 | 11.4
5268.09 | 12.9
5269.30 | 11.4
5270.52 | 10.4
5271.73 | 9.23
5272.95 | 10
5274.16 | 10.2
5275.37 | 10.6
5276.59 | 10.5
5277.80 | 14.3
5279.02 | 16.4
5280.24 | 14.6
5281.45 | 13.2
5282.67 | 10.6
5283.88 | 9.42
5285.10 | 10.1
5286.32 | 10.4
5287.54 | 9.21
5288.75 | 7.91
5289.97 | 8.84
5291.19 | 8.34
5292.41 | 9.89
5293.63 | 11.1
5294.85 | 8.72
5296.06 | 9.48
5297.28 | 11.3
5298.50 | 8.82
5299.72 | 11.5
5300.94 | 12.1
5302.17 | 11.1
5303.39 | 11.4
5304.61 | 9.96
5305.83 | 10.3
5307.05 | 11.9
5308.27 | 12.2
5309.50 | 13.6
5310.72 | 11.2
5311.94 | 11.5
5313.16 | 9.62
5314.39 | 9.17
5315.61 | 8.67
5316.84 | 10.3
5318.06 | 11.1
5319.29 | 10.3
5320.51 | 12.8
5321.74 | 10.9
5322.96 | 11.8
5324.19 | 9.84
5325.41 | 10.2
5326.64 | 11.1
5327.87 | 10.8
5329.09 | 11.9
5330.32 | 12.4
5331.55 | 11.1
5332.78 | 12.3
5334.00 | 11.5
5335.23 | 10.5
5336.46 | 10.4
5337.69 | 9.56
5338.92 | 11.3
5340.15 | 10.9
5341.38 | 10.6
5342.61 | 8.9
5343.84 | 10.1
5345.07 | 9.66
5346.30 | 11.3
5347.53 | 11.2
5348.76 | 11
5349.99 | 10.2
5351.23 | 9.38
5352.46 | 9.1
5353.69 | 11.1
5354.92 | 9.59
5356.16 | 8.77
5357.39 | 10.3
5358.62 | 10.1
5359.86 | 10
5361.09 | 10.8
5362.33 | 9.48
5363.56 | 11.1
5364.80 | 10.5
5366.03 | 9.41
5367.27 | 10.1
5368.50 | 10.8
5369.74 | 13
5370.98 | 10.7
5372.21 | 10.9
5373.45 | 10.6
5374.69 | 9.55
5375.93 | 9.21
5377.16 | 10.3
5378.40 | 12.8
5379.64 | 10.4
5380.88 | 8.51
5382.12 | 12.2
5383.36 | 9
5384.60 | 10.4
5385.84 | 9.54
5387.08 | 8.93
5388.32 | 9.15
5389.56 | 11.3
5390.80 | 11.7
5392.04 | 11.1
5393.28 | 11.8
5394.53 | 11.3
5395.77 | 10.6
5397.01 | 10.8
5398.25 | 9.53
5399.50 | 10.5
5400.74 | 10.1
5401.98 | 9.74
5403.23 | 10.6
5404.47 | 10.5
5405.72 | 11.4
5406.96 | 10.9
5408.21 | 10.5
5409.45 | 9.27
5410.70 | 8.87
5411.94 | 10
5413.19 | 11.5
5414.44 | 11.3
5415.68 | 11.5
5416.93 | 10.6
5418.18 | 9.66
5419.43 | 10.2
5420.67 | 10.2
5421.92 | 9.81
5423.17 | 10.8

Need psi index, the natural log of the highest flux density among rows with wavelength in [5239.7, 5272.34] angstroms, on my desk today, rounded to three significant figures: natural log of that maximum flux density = 2.56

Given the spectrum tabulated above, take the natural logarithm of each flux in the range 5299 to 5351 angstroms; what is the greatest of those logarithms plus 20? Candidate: 22.6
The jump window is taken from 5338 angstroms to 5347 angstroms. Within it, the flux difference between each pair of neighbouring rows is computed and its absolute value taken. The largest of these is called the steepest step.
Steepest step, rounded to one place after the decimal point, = 1.7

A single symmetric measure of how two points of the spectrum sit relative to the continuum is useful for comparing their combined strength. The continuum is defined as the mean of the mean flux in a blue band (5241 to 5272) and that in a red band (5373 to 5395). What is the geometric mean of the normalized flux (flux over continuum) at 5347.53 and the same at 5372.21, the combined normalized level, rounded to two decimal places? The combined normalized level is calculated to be 1.04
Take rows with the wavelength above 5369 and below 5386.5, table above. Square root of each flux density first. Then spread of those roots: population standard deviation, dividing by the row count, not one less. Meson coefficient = 0.20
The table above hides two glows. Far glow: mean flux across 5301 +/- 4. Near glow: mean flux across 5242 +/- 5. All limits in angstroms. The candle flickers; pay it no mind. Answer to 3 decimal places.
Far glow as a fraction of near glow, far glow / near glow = 0.982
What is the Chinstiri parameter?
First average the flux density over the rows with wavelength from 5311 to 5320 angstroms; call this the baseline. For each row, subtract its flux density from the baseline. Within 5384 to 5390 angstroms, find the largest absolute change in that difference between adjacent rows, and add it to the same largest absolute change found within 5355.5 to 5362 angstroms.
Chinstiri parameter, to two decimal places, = 3.68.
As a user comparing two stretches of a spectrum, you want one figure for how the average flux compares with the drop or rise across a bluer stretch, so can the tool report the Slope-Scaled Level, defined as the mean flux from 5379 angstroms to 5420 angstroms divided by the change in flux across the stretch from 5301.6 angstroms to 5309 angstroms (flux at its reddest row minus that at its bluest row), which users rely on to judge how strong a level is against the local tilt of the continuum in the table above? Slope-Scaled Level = 9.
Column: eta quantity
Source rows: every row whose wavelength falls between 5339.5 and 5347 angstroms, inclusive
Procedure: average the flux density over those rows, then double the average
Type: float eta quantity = 20.5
